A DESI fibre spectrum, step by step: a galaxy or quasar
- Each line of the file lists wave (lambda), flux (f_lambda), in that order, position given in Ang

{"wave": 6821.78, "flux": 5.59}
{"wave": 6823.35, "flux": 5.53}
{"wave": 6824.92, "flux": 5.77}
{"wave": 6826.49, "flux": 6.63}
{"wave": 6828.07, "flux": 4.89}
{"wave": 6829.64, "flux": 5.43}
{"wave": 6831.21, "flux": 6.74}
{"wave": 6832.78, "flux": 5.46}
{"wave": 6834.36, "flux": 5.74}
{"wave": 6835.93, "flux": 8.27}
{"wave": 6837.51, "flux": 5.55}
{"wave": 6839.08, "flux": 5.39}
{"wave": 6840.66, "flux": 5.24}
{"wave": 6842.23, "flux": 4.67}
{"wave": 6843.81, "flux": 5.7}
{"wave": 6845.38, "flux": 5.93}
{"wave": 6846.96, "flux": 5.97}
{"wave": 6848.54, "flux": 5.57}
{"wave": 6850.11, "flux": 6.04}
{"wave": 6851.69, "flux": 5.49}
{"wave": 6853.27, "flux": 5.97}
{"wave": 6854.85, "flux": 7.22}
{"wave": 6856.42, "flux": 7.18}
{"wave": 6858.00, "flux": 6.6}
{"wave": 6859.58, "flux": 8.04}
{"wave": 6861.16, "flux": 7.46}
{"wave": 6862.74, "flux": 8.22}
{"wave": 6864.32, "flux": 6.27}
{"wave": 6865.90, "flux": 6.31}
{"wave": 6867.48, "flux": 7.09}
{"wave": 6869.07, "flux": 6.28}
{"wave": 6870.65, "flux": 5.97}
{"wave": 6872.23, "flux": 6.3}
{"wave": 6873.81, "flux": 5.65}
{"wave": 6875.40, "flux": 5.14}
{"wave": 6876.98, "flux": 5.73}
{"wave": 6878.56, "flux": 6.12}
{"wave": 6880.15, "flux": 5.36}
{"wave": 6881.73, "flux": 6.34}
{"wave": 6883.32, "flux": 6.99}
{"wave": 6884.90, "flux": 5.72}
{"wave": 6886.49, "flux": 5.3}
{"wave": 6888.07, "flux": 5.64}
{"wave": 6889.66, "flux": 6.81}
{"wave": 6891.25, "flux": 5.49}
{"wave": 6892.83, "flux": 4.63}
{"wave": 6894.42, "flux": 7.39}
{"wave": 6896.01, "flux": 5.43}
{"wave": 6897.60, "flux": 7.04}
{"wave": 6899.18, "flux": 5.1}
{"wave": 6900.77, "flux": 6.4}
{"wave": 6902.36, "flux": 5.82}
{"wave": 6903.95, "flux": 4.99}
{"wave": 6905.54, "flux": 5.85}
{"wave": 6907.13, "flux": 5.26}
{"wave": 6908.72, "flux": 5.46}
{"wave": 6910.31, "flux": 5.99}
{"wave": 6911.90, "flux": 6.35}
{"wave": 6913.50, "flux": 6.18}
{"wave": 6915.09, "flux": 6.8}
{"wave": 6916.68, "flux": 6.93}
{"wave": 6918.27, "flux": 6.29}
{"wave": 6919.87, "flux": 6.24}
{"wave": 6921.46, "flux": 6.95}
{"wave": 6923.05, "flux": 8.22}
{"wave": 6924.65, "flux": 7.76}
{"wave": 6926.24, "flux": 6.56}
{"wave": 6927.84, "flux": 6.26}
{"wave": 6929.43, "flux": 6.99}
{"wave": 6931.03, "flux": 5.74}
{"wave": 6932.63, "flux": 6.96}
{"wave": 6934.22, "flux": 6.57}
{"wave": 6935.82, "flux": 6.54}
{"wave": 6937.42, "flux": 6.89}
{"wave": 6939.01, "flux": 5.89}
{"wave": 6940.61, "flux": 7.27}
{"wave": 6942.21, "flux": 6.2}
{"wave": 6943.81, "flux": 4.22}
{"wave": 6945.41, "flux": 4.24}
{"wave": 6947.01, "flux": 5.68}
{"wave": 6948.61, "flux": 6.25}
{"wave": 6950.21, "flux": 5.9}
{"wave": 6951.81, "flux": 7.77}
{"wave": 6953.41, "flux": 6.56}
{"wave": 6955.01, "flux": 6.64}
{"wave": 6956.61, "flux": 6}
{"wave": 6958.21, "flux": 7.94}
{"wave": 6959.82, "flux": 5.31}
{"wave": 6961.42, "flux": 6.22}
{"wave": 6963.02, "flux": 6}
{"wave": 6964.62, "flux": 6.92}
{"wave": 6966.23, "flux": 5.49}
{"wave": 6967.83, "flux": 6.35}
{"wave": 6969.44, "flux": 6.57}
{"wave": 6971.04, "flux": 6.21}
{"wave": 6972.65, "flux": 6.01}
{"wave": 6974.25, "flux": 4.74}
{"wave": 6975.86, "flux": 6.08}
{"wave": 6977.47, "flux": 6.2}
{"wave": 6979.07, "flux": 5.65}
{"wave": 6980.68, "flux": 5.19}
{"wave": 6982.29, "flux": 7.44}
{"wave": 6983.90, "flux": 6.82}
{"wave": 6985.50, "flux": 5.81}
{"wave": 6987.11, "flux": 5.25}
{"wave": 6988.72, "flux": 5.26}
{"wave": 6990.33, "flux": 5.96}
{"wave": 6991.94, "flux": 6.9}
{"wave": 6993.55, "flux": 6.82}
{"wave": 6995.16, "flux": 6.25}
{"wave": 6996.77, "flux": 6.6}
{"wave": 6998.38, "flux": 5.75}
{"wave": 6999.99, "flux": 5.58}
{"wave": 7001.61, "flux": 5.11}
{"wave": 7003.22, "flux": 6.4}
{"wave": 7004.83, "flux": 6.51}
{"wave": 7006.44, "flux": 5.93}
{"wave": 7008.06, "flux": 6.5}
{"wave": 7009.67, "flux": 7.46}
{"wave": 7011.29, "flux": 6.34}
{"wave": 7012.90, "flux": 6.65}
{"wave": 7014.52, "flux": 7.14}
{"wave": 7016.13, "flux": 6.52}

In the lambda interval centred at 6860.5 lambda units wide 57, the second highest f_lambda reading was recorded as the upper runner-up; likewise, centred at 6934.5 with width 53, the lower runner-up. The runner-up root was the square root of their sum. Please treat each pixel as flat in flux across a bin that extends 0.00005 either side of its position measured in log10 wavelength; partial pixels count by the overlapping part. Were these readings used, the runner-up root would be 4.02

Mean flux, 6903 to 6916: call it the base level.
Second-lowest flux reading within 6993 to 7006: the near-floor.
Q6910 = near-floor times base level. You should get 32.7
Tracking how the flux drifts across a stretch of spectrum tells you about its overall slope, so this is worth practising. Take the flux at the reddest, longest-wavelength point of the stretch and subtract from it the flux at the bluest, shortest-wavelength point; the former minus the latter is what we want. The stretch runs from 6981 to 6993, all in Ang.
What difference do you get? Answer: -0.5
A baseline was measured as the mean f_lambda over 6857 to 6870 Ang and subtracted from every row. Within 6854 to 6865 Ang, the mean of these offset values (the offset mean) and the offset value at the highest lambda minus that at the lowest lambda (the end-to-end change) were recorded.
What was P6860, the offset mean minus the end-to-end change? 1.2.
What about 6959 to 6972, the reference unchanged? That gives -1.8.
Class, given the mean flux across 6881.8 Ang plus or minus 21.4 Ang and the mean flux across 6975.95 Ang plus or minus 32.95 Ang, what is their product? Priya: 37.3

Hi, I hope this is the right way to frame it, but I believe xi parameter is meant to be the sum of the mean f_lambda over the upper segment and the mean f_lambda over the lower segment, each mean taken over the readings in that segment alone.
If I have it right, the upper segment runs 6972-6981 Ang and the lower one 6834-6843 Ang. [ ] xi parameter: 11.5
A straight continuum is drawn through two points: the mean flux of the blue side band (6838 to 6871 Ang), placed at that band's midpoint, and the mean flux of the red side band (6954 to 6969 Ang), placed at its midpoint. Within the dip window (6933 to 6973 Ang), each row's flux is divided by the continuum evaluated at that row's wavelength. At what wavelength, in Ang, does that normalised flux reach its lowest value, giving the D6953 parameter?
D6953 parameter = 6943.81 Ang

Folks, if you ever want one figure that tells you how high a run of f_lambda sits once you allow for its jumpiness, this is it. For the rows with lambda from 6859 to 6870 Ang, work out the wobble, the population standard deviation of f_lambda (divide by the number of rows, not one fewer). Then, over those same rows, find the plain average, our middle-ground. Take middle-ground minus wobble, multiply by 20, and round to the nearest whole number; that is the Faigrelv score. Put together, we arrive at 126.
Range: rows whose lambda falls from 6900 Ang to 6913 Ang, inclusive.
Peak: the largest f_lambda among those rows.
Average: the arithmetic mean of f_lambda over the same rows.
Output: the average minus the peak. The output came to -0.6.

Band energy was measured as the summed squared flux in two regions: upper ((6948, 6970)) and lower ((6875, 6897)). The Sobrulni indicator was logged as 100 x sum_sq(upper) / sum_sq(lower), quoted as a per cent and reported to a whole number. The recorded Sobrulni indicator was 120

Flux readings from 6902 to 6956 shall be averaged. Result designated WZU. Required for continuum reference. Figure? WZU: 6.30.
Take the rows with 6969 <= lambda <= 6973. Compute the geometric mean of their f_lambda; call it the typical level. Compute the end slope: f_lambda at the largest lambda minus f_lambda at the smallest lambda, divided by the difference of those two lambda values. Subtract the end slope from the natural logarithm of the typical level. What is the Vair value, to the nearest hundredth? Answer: 2.01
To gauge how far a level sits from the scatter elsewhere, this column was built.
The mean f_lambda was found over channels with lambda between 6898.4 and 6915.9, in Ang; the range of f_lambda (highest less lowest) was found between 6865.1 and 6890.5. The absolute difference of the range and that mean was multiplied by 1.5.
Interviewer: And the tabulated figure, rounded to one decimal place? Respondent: 5.8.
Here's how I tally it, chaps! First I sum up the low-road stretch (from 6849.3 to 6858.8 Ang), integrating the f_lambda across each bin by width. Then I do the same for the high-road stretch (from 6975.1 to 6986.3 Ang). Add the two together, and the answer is 130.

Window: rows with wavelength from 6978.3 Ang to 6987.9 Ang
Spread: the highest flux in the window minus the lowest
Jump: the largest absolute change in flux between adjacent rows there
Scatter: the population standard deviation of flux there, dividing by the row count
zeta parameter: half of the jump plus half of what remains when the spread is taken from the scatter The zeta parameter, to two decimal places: 0.41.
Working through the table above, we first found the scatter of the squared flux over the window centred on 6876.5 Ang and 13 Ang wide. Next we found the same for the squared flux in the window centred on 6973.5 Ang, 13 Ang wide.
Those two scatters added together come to 11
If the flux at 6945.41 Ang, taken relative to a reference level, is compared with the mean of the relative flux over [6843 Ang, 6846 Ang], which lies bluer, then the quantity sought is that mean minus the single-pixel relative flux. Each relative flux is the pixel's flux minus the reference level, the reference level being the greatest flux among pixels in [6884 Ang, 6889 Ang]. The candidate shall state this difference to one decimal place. 1.6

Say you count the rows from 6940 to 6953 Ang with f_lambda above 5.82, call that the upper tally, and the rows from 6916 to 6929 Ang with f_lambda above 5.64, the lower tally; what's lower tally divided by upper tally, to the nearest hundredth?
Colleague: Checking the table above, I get 1.60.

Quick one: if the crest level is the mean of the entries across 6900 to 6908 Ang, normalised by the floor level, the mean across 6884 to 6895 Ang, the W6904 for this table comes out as 0.97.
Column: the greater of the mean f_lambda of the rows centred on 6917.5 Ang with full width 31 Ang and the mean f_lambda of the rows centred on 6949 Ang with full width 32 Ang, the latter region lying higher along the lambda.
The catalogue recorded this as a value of 6.38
